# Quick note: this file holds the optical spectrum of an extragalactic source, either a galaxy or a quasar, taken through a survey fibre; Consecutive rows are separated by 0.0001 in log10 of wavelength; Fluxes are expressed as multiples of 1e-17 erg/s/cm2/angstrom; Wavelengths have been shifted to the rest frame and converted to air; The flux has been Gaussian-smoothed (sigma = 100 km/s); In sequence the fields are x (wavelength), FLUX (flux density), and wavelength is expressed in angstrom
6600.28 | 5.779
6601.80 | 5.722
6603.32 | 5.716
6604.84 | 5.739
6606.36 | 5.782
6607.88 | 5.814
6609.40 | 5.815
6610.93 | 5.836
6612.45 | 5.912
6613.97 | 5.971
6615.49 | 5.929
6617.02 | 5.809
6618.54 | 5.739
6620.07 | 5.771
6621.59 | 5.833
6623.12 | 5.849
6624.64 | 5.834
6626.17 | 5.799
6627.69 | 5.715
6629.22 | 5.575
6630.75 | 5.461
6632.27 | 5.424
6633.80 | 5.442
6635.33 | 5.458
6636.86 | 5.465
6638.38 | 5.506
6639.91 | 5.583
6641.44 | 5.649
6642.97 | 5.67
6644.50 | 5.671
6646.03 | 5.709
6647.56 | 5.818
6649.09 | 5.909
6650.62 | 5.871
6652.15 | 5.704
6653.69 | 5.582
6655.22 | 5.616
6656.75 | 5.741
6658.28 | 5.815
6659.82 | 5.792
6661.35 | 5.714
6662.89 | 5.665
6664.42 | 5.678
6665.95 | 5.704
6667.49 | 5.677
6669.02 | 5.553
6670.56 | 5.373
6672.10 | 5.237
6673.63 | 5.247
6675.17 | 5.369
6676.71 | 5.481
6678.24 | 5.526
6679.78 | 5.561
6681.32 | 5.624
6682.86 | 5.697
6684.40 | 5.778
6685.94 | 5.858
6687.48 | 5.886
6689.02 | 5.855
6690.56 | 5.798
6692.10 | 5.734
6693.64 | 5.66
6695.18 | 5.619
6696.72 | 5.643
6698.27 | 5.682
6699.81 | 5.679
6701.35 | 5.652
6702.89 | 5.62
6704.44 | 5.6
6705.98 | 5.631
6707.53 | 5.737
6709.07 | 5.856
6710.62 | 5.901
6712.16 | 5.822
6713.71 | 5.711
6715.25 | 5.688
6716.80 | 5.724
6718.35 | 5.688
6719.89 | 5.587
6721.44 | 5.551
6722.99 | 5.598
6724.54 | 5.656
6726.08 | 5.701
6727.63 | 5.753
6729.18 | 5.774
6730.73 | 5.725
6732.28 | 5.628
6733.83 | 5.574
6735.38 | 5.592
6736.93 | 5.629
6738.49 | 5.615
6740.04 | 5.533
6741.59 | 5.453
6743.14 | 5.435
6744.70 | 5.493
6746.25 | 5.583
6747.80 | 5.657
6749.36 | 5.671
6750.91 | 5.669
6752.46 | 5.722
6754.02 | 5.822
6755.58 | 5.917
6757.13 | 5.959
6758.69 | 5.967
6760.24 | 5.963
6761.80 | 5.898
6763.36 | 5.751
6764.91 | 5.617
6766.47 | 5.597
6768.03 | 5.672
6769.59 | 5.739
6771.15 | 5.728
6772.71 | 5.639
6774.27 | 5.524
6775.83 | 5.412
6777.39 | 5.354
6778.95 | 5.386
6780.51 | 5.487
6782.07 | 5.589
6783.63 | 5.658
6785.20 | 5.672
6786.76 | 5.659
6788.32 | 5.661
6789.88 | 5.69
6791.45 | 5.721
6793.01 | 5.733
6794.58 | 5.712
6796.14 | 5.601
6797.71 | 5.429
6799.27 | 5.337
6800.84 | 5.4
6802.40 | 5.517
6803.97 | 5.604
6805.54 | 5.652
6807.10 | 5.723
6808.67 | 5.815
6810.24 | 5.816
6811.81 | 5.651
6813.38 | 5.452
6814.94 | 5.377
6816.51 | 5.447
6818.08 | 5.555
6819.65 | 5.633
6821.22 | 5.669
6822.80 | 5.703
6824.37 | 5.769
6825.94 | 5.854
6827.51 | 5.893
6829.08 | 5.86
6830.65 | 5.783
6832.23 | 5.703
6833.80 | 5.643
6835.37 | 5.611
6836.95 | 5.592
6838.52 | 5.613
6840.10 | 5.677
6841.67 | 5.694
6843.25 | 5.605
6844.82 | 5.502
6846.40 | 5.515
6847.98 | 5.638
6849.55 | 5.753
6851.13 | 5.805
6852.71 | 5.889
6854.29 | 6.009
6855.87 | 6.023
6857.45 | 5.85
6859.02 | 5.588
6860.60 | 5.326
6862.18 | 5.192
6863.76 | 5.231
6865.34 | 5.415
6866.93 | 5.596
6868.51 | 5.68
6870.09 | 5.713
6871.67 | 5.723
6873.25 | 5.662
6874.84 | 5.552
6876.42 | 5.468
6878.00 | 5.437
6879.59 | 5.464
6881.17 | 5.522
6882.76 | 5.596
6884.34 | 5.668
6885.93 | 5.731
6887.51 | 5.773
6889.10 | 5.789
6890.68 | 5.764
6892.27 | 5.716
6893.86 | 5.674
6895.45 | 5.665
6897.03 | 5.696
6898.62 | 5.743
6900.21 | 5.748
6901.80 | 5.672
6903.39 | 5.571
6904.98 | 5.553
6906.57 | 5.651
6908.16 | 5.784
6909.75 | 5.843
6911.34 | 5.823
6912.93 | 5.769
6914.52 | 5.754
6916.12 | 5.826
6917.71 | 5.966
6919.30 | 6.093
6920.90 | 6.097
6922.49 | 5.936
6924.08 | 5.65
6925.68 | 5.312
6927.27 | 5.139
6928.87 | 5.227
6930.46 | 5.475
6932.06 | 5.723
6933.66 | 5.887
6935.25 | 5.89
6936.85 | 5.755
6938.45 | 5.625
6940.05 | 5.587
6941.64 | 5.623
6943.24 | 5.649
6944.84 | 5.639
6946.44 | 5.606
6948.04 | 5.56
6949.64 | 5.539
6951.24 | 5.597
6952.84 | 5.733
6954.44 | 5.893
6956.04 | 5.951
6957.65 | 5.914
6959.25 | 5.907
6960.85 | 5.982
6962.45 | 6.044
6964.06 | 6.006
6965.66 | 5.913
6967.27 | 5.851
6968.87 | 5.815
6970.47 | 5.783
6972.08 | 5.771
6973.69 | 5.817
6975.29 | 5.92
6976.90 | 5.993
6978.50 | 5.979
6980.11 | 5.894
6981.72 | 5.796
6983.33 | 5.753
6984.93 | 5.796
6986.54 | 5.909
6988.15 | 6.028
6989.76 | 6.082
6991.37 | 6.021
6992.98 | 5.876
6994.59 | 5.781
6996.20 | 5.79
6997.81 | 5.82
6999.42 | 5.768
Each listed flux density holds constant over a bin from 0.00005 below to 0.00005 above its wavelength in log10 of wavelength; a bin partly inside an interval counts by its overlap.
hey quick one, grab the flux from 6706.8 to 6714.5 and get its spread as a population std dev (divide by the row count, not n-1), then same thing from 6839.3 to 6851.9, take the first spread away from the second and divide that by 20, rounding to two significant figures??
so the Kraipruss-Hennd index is 0.0014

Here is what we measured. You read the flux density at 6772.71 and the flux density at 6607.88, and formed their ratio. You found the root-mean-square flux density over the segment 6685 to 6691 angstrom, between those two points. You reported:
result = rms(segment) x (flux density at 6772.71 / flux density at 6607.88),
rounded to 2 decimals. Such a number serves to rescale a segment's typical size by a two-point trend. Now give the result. 5.67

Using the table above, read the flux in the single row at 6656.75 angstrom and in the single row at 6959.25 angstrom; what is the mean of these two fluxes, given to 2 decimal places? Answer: 5.82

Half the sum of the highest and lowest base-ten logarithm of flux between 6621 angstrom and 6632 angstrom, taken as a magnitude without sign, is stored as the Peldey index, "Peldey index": 0.752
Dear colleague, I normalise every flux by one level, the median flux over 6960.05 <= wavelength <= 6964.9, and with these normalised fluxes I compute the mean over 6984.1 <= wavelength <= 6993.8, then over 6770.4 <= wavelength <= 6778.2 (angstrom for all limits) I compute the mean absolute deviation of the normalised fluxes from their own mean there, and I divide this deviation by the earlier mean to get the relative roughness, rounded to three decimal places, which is 0.020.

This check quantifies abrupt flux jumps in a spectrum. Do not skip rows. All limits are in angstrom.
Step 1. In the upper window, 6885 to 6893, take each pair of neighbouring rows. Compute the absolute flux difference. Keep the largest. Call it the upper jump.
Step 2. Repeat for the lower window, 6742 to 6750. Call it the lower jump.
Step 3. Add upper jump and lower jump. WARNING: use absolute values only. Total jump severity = 0.14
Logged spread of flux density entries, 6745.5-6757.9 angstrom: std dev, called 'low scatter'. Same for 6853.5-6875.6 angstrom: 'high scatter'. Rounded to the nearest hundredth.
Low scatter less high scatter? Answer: -0.12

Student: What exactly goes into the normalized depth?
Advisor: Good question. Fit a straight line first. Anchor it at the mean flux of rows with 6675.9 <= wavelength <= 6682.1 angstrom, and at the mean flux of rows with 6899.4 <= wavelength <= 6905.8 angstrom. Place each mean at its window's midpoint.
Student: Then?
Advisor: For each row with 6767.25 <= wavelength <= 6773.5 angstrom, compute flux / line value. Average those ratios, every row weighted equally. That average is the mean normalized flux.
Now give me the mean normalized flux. 1.02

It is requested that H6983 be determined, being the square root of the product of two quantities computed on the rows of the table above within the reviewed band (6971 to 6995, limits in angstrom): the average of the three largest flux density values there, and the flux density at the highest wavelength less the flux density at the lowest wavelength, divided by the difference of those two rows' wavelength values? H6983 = 0.052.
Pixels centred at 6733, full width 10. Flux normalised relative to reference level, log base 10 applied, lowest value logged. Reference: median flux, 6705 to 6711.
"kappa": -0.0170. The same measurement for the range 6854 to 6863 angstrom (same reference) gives -0.0478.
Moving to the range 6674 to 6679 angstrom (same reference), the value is -0.0333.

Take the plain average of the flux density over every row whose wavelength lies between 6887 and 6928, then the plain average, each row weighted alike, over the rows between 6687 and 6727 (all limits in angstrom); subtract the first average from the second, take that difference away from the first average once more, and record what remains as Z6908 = 5.76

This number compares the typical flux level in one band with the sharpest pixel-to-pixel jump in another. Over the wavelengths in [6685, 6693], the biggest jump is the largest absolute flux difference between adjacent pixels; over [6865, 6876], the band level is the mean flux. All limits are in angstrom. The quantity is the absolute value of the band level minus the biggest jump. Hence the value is 5.56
